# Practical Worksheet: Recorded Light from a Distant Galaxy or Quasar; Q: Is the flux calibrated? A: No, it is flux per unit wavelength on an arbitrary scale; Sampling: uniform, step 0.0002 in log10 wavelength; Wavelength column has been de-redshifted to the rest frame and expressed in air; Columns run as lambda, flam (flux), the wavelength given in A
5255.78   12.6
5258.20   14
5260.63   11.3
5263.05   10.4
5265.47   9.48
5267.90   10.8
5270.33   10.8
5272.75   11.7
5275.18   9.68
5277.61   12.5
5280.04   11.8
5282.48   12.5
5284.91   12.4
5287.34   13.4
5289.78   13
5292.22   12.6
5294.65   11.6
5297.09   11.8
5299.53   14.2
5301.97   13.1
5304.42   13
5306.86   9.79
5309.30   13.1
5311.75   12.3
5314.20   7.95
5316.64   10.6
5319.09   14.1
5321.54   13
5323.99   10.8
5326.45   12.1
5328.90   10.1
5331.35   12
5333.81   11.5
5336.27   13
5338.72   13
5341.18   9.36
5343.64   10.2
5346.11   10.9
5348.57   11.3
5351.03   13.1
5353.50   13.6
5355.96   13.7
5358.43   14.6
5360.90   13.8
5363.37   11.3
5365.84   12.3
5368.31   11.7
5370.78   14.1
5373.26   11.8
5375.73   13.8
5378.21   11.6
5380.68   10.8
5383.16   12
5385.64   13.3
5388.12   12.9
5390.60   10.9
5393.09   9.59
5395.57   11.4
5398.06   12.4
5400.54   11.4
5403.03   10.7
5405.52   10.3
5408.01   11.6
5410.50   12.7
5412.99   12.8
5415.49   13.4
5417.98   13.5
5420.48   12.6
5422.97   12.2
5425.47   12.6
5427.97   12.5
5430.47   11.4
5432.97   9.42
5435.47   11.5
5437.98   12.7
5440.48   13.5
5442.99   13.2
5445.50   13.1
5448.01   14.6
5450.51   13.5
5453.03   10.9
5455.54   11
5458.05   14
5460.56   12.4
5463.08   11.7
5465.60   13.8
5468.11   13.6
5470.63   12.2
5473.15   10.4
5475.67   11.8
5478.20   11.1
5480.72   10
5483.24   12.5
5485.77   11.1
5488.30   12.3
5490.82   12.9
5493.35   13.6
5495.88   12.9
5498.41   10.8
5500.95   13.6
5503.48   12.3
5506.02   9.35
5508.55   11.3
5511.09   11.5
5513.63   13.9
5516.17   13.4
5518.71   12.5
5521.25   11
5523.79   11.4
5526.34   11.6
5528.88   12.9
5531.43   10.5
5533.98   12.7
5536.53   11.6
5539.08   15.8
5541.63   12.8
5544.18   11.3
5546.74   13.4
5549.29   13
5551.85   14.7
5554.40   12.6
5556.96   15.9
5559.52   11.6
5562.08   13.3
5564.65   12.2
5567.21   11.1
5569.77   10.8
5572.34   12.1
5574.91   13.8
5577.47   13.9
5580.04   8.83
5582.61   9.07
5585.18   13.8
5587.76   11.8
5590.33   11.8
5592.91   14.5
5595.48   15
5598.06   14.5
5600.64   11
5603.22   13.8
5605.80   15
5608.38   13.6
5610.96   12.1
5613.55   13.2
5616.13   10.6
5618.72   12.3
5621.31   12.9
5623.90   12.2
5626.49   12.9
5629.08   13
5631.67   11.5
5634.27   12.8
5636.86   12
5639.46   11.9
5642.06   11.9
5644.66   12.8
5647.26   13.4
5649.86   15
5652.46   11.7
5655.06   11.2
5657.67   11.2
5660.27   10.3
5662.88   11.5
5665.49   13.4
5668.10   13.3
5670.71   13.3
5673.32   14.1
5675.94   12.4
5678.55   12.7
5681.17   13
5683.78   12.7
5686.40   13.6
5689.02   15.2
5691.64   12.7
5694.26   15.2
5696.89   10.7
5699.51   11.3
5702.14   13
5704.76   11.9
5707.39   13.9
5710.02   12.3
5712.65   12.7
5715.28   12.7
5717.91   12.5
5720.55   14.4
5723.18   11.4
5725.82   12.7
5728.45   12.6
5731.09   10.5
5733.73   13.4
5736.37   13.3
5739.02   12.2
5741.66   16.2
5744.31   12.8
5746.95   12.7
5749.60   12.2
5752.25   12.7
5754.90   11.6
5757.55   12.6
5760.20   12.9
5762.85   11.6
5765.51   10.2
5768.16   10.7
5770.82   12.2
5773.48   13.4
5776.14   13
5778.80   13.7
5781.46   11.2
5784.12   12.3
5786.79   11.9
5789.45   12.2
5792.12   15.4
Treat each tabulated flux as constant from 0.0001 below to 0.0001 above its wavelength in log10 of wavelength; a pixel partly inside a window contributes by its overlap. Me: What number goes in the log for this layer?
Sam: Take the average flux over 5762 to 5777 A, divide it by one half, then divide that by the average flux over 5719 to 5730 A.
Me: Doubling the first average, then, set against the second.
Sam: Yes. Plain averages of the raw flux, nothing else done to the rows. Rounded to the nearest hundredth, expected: 1.86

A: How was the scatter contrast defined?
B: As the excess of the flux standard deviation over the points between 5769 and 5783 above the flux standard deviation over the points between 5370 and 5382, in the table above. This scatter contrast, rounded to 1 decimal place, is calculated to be -0.4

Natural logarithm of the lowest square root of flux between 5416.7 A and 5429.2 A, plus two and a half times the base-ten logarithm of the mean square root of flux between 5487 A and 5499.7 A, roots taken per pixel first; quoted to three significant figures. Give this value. 2.62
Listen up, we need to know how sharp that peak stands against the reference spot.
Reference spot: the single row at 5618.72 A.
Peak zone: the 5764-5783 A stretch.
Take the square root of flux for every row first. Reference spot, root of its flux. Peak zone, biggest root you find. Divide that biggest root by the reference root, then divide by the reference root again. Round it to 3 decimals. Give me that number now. 0.301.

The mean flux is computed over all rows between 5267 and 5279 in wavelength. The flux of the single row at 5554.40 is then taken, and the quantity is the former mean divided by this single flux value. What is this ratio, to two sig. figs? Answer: 0.88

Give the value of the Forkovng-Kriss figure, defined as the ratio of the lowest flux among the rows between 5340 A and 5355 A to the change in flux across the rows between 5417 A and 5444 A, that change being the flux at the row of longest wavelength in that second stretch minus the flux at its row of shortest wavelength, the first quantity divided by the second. -31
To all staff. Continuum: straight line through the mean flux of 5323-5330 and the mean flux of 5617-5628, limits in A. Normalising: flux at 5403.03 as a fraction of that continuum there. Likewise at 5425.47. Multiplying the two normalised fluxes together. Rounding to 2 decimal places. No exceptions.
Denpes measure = 1.03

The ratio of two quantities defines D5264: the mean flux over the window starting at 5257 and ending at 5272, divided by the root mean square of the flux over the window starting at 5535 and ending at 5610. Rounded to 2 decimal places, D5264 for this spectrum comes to 0.86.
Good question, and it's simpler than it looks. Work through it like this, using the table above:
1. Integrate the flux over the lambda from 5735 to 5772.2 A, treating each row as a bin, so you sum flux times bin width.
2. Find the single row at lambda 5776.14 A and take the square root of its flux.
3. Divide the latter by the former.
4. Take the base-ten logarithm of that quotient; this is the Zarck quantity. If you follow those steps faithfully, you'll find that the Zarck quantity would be -2.11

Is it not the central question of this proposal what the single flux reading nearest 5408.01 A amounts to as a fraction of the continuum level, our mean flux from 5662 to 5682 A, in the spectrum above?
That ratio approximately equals 0.89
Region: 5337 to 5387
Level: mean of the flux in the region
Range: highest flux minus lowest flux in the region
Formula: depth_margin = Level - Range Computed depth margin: 7.1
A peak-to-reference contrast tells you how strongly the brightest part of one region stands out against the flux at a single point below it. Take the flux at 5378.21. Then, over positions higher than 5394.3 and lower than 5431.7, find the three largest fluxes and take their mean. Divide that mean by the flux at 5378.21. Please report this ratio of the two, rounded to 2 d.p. 1.14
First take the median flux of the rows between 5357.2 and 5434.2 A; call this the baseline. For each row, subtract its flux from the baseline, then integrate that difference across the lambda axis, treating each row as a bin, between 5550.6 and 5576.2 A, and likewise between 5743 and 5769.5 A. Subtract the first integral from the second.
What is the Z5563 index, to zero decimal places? 21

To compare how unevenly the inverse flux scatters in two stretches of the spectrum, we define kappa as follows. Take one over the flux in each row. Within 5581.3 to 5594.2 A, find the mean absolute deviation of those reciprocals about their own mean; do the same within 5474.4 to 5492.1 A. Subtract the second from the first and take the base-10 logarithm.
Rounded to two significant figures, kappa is -2.3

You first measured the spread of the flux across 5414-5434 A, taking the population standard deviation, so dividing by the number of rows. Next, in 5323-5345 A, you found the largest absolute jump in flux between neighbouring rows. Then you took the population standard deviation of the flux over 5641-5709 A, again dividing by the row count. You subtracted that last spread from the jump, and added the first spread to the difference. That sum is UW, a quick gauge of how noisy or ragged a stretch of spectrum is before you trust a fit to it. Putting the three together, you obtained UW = 3.56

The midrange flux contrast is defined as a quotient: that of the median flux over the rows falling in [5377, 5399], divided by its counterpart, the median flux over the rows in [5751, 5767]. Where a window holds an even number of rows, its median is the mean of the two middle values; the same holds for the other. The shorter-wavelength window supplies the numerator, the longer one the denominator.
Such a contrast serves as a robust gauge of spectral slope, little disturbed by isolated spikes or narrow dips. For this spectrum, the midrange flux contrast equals 0.96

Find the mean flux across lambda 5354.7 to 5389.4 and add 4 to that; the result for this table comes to 16.7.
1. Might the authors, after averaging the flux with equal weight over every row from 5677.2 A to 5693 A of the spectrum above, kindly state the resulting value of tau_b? 13.3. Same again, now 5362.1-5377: 12.5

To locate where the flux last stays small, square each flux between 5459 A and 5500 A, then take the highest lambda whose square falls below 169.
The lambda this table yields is 5498.41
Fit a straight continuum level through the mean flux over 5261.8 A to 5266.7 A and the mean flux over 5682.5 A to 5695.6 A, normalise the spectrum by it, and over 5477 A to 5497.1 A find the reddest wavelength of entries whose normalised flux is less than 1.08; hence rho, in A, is 5495.88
